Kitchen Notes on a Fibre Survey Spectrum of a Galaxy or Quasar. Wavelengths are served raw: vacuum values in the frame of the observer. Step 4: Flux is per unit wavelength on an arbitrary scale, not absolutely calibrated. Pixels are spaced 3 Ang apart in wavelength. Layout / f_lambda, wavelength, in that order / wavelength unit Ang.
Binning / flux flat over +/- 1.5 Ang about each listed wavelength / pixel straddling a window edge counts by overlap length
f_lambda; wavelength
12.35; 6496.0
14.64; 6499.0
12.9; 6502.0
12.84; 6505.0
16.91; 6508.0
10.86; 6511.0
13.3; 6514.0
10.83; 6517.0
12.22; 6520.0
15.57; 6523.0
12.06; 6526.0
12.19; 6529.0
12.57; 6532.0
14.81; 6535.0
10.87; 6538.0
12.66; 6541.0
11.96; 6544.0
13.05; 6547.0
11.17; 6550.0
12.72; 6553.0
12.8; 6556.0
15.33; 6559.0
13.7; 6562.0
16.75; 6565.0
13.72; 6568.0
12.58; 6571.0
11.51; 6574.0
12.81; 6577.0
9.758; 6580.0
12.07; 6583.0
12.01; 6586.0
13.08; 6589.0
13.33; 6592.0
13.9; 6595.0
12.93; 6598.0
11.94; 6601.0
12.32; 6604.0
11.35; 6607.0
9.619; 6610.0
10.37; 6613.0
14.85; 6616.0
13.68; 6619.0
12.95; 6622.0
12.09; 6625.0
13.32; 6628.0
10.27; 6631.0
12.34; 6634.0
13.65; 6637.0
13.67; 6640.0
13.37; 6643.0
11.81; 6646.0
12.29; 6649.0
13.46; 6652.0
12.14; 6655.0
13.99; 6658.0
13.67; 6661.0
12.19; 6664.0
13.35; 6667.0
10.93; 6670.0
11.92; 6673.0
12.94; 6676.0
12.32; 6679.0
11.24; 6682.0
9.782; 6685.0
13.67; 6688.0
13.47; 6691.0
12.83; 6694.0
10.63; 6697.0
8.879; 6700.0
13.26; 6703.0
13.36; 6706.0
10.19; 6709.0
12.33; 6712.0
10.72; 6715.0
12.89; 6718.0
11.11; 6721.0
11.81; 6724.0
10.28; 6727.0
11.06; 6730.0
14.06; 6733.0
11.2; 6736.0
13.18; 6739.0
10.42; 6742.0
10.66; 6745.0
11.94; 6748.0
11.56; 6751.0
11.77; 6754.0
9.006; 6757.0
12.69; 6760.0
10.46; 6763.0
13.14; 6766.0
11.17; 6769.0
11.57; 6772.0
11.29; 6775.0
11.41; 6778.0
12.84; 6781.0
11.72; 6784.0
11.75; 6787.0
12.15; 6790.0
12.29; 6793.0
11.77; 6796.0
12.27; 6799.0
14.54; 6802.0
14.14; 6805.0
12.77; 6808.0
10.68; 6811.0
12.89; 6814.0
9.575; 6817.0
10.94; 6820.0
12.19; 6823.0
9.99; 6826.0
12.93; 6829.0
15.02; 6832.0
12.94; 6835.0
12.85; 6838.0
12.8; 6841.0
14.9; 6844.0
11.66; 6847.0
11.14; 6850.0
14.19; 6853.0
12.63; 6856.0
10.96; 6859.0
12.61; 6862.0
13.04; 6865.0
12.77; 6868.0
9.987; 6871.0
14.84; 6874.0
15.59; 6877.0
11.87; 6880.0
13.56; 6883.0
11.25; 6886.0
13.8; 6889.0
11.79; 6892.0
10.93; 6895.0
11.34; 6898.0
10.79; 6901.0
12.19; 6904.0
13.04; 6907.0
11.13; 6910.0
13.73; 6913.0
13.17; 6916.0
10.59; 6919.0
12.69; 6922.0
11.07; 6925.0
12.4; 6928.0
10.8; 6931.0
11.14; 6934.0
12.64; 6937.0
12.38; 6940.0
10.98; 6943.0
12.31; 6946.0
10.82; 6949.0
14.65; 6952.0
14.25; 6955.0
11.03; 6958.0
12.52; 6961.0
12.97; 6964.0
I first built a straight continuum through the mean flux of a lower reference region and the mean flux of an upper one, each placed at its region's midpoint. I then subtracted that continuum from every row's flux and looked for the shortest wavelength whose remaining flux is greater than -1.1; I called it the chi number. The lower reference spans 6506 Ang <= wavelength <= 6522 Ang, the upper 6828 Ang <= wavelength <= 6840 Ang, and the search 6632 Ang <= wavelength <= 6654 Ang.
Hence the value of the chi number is 6634.0 Ang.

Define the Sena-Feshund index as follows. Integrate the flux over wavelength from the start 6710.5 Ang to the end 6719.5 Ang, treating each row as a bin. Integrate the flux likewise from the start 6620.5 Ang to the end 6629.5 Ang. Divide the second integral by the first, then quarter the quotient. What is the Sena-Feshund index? 0.27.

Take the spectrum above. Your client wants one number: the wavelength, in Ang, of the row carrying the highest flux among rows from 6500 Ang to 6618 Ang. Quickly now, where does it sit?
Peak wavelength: 6508.0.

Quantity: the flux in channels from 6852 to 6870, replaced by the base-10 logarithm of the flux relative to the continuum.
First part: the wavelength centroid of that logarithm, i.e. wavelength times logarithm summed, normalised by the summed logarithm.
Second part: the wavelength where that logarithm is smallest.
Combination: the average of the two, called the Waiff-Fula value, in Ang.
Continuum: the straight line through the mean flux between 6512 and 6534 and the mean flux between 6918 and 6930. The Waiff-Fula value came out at 6859.2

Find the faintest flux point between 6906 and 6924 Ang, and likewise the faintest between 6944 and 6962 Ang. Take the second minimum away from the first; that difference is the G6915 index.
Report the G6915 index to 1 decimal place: -0.2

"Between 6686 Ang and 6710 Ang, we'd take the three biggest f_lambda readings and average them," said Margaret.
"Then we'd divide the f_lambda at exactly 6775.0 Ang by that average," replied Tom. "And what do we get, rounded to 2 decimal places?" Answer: 0.84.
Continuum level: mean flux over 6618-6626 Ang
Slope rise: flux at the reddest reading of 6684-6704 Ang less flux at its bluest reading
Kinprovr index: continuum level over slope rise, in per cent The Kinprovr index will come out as 371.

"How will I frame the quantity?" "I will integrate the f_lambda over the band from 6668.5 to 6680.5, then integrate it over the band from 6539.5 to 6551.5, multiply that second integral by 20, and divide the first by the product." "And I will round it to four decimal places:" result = 0.0493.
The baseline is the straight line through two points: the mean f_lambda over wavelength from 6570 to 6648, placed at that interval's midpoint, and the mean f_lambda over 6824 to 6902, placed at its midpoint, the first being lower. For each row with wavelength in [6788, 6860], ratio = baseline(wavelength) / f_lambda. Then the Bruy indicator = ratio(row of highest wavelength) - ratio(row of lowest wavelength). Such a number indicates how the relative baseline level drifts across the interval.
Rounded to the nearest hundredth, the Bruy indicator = 0.12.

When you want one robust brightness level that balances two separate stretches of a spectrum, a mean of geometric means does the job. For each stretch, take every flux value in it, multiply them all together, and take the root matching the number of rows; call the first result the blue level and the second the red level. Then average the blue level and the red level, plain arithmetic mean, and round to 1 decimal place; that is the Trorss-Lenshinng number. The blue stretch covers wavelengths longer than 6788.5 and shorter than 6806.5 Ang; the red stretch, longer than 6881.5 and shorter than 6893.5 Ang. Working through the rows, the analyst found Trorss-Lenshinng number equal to 12.7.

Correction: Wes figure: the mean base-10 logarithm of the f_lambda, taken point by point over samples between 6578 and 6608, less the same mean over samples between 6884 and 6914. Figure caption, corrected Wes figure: 0.010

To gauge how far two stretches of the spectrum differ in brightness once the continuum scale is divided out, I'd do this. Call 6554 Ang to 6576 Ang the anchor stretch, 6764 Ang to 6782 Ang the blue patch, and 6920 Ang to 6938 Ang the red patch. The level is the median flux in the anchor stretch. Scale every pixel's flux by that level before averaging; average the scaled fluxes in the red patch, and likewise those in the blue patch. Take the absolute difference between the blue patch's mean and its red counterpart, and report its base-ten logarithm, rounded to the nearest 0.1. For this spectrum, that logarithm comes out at -2.1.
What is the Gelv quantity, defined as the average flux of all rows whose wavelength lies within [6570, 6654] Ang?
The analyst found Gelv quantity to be 12.4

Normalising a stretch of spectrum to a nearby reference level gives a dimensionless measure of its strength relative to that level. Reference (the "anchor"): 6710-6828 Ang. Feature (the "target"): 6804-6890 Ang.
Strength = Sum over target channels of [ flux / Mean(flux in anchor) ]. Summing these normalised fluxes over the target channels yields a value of 31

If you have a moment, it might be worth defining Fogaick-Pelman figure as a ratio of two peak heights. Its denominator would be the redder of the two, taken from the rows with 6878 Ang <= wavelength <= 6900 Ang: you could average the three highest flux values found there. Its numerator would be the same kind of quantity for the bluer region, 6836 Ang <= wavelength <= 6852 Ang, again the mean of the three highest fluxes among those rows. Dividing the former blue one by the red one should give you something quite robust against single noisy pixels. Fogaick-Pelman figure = 1.03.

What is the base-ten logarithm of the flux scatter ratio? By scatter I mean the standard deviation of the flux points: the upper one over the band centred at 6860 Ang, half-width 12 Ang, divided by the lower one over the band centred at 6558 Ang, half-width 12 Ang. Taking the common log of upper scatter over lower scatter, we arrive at -0.10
